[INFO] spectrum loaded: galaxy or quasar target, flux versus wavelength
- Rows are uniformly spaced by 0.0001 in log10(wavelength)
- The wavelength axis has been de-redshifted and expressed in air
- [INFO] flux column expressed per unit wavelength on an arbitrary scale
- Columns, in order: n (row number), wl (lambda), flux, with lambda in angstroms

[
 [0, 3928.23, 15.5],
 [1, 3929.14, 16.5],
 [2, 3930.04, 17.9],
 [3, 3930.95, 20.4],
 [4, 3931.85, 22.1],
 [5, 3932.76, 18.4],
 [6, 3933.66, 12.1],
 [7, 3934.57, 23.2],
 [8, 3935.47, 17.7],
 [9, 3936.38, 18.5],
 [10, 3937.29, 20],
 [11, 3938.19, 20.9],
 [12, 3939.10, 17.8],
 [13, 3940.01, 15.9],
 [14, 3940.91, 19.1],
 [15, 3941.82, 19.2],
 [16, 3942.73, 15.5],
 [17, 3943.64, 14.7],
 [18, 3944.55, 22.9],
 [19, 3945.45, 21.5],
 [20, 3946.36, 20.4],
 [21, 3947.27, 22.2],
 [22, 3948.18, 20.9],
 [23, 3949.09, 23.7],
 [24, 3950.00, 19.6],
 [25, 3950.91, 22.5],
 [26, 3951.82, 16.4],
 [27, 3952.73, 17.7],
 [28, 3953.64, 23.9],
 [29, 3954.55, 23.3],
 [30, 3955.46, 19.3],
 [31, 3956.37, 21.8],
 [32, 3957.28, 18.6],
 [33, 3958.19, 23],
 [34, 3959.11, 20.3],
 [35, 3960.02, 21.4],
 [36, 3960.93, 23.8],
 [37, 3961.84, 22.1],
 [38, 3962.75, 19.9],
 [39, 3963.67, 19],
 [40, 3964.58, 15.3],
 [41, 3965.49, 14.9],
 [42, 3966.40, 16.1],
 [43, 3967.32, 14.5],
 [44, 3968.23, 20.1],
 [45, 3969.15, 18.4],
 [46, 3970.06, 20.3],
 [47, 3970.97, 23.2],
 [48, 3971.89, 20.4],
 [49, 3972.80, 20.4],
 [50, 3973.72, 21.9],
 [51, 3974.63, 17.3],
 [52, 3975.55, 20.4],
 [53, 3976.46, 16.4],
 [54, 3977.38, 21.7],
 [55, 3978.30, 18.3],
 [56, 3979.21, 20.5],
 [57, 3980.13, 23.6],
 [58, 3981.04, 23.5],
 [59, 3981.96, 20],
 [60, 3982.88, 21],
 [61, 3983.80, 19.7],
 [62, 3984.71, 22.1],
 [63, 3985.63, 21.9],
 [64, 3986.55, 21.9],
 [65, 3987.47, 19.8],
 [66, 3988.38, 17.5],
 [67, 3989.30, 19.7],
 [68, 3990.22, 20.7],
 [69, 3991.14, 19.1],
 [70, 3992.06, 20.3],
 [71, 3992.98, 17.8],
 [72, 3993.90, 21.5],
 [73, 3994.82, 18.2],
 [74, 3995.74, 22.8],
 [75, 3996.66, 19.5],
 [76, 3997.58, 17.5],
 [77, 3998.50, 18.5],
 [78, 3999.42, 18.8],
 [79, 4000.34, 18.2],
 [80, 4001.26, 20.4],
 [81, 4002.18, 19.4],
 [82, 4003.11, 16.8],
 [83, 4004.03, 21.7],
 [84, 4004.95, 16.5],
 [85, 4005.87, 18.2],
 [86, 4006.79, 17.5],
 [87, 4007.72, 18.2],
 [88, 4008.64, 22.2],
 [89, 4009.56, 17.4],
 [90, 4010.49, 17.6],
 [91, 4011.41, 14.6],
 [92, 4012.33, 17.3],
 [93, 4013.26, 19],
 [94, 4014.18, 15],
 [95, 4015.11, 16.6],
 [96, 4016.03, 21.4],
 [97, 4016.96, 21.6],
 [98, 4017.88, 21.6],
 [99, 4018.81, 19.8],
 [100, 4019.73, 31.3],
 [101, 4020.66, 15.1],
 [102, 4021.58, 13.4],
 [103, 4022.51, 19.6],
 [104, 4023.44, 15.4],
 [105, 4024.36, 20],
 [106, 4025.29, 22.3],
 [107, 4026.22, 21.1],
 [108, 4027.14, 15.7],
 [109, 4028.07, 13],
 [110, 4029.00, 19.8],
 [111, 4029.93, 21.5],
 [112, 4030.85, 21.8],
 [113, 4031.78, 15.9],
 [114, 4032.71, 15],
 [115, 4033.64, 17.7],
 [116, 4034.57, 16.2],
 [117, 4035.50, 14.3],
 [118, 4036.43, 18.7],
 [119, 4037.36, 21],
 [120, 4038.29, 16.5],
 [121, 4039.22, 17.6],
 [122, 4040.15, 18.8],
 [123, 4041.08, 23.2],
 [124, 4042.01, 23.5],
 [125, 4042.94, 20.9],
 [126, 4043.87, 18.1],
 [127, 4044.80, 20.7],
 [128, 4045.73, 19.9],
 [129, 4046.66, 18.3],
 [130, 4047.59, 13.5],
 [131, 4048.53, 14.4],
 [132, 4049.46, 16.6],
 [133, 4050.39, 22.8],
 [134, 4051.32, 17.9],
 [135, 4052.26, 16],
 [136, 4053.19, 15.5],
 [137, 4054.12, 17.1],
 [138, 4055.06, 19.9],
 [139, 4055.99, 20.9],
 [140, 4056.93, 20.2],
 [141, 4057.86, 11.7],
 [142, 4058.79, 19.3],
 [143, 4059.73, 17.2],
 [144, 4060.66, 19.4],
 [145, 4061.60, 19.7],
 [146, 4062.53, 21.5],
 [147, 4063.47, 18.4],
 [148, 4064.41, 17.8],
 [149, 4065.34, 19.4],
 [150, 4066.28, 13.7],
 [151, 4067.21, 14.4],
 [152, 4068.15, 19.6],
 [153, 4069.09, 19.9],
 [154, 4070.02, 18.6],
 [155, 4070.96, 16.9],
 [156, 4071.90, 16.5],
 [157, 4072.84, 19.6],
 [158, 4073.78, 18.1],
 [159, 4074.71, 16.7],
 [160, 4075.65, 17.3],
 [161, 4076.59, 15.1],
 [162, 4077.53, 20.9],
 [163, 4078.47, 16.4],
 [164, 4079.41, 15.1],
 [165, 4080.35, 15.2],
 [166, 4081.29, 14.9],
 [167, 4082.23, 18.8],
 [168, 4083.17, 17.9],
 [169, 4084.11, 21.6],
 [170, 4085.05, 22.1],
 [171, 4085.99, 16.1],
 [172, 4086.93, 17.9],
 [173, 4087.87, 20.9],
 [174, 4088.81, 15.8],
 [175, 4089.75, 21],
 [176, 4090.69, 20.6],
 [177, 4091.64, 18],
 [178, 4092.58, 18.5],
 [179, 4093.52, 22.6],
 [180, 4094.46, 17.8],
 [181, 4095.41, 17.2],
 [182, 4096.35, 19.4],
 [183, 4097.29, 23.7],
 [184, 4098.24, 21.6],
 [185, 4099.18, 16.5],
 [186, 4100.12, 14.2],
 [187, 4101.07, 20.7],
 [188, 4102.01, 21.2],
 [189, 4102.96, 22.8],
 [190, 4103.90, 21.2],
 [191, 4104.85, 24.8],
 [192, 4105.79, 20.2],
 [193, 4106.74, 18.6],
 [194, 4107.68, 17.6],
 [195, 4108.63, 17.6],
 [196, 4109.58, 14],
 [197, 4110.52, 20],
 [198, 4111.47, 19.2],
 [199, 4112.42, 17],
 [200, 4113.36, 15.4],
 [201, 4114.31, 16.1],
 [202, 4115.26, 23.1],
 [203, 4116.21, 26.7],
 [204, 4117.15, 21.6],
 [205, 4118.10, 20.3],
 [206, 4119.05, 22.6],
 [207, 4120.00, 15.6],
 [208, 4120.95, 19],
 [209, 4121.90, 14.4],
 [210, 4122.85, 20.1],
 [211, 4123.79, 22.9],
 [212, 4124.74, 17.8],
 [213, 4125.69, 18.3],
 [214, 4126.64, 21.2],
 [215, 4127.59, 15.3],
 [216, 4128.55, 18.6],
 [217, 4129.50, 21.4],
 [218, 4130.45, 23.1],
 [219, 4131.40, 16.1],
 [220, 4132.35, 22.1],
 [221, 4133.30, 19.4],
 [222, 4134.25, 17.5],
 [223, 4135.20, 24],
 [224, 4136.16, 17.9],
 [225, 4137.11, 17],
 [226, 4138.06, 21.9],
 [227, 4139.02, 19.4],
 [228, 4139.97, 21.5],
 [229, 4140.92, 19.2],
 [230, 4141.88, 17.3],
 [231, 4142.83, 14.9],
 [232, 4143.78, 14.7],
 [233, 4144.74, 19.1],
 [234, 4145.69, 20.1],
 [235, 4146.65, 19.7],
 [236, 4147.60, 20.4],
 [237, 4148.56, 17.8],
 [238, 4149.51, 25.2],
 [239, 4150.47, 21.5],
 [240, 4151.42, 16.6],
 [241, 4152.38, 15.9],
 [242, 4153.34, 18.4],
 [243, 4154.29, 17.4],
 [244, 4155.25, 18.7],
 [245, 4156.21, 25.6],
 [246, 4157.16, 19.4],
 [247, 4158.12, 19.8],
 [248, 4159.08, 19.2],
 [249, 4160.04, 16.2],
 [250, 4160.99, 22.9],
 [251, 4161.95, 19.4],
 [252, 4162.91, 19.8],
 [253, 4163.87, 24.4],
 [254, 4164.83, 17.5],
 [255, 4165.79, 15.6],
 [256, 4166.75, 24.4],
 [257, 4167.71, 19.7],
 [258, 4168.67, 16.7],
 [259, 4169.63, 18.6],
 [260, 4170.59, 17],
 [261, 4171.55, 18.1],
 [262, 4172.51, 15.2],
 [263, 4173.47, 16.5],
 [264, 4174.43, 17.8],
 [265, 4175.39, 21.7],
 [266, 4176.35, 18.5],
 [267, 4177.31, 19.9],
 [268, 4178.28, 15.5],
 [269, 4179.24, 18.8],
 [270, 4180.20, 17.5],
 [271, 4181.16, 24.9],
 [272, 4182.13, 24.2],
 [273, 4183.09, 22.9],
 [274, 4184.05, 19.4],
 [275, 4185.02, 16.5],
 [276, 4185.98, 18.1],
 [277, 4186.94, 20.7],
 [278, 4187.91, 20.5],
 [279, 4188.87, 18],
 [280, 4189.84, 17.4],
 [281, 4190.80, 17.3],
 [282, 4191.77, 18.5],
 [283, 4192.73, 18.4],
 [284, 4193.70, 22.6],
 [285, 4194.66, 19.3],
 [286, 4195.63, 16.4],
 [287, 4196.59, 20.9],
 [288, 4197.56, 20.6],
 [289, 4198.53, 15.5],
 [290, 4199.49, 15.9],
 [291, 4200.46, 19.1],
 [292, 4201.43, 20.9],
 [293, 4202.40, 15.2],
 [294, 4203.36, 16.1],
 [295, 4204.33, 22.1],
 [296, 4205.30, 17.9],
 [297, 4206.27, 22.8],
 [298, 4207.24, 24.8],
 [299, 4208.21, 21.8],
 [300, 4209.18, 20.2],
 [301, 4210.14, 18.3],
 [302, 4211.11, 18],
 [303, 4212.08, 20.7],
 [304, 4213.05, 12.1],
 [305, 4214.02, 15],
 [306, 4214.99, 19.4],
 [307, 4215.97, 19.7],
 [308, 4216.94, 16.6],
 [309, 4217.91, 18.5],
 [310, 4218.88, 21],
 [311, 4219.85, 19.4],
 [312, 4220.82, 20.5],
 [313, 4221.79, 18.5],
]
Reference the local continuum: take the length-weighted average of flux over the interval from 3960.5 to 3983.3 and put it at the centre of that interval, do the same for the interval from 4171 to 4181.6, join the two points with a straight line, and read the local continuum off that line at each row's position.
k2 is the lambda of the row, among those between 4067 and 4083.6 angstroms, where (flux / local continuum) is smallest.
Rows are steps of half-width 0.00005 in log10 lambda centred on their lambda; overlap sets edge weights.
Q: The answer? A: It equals 4067.21 angstroms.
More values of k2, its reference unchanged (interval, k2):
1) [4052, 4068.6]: 4057.86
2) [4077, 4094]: 4081.29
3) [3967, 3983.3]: 3967.32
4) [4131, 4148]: 4143.78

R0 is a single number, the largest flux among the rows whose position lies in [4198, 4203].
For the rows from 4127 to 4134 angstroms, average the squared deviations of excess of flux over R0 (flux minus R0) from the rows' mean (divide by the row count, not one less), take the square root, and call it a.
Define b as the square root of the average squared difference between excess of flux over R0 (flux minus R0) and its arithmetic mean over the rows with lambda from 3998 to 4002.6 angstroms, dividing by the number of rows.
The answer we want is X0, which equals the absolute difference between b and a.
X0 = 1.98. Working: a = 2.8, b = 0.8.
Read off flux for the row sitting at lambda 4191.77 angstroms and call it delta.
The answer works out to 18.5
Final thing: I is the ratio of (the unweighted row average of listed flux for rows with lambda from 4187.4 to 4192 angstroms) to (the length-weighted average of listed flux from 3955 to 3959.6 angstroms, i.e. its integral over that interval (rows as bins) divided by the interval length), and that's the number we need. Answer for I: 0.89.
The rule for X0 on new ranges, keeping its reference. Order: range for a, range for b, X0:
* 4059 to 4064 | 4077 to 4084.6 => 1.05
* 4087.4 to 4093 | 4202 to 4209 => 1.51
